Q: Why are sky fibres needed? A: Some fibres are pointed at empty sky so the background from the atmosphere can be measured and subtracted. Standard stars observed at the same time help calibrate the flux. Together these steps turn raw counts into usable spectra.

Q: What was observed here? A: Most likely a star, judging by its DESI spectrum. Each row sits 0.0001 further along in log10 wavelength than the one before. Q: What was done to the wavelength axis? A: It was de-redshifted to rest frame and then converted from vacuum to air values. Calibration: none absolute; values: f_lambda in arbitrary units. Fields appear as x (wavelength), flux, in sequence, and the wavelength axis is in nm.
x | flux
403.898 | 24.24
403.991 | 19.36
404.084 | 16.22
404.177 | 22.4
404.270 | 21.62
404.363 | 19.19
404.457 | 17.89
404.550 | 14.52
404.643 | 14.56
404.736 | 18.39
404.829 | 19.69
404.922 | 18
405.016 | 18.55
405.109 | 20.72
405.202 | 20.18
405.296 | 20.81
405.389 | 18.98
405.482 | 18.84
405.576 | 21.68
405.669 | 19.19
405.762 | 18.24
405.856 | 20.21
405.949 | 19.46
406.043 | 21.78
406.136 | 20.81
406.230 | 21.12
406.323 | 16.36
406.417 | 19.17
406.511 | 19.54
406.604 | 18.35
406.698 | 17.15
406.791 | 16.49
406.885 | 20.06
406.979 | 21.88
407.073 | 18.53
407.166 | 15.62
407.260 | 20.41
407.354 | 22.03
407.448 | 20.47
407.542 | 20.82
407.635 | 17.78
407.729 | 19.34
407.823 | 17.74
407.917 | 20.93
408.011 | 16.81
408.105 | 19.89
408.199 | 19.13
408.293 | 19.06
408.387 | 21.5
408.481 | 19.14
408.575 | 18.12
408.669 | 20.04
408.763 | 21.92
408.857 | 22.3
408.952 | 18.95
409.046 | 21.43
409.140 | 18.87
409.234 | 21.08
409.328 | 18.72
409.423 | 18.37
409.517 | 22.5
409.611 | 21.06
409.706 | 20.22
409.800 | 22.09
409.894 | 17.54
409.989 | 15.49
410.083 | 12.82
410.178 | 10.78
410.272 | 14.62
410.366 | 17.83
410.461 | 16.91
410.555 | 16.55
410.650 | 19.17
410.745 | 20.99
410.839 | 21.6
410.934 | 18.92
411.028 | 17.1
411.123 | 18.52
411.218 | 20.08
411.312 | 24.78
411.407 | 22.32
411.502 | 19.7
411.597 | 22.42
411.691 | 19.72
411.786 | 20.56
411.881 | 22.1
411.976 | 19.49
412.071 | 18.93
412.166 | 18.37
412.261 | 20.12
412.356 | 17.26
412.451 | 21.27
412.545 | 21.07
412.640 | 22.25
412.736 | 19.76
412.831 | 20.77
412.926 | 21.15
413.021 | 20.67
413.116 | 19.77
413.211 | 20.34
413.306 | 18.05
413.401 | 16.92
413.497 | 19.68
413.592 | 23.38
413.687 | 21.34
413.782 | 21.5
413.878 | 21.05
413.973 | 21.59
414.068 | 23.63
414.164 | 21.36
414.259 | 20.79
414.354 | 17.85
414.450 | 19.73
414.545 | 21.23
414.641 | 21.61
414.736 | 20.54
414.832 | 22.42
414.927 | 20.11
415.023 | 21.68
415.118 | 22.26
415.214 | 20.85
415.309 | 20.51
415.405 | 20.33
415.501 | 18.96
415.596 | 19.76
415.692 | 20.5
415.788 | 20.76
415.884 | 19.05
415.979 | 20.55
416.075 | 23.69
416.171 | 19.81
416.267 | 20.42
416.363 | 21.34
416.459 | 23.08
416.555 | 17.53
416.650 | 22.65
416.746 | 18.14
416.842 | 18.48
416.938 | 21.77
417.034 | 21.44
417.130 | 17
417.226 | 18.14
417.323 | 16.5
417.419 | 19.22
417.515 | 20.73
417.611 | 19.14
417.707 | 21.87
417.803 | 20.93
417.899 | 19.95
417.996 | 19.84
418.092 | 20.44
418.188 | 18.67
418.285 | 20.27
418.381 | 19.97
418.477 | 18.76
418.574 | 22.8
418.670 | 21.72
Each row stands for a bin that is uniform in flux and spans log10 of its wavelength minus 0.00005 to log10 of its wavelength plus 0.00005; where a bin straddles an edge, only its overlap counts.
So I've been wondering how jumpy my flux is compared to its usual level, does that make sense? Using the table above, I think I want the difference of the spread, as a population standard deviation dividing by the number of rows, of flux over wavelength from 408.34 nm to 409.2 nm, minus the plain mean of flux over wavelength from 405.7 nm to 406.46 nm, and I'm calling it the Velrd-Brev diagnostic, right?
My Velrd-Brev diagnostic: -18.2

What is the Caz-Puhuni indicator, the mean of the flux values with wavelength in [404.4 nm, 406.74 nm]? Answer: 19.0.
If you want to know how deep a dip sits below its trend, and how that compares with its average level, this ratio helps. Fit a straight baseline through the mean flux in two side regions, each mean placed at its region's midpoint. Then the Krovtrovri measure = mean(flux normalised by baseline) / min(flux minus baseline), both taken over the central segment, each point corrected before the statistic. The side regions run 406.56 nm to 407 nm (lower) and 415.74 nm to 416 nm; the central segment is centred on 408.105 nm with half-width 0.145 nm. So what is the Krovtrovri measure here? -0.5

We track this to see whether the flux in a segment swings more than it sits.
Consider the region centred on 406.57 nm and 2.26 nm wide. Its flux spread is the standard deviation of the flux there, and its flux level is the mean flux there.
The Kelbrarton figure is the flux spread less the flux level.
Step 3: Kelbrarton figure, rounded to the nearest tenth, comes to -17.6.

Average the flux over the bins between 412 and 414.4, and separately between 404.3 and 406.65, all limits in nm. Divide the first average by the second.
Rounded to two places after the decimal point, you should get 1.07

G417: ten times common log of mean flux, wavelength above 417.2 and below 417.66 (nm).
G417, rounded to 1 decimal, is 12.7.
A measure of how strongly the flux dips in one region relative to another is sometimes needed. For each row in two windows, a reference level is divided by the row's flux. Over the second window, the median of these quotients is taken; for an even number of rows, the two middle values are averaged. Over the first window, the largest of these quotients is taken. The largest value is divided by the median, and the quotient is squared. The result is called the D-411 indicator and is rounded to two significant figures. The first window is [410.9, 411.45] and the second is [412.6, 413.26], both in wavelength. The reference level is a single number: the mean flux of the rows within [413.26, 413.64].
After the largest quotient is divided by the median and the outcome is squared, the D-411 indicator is 1.5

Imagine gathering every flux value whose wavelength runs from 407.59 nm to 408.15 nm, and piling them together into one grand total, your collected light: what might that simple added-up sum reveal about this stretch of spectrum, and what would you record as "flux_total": 112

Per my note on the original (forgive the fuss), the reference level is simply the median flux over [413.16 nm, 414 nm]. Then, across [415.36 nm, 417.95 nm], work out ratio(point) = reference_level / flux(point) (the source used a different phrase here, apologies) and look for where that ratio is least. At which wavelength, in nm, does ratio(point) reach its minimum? 416.075 nm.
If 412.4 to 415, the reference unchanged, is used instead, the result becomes 414.068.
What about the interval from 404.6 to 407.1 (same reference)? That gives 406.979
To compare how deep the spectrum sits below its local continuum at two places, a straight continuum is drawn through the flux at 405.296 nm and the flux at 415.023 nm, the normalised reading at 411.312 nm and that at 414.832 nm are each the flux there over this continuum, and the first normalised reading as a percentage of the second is 112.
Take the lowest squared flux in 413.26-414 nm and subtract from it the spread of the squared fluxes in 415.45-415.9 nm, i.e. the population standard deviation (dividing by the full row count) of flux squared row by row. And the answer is 257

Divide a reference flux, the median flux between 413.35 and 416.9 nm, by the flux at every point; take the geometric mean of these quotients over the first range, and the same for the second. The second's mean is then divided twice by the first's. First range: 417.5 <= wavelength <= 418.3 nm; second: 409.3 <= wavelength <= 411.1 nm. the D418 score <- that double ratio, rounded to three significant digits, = 1.10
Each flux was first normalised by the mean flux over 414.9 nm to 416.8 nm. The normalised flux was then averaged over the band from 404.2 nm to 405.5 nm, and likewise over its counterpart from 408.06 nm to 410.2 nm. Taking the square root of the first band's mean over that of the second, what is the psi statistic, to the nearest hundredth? 0.99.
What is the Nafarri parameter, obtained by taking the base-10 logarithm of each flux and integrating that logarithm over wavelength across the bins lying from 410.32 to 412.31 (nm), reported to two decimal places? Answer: 2.58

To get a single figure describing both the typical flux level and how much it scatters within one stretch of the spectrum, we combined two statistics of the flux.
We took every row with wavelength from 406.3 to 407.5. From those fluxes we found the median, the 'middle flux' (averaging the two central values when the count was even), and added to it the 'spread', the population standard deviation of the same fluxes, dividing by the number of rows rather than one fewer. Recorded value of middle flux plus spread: 21.2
